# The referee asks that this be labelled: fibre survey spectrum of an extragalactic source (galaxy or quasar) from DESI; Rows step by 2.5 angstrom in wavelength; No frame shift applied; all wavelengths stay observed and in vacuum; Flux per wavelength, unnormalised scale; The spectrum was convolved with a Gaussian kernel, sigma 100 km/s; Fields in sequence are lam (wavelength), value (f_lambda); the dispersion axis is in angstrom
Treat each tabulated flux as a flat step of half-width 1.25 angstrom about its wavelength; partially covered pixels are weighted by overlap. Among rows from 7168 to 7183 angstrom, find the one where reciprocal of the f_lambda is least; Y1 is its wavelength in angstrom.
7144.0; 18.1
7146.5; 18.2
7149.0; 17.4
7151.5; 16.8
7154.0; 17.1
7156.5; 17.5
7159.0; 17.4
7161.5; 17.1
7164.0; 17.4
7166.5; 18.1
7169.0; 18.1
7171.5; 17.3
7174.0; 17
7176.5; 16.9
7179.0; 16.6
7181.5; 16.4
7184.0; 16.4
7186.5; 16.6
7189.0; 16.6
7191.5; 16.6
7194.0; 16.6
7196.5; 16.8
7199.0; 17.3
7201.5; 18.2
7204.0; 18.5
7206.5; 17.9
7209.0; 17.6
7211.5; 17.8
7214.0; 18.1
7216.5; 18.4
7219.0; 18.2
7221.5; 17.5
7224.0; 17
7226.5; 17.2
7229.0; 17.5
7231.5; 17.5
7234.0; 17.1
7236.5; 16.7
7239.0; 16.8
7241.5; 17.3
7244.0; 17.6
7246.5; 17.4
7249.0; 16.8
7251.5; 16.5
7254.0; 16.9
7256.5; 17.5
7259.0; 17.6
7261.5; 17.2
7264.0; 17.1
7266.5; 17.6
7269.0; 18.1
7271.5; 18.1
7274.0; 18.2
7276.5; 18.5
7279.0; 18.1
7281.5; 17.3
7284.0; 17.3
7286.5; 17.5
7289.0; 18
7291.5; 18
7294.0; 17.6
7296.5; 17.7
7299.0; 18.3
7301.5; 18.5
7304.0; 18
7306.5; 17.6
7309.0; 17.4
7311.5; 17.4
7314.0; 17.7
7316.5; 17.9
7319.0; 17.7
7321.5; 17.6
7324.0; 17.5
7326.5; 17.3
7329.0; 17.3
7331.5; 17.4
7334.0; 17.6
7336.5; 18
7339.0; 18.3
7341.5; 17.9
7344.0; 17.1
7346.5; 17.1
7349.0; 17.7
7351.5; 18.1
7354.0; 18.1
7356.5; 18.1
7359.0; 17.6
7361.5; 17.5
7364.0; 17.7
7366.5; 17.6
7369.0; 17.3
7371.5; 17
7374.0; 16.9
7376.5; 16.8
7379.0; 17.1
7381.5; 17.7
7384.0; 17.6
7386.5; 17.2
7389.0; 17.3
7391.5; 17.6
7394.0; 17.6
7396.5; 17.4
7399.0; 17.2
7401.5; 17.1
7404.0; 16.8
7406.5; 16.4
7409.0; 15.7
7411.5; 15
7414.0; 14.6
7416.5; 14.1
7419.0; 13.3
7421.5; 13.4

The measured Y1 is 7169.0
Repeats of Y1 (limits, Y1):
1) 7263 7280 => 7276.5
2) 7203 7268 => 7204.0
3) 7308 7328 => 7316.5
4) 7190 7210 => 7204.0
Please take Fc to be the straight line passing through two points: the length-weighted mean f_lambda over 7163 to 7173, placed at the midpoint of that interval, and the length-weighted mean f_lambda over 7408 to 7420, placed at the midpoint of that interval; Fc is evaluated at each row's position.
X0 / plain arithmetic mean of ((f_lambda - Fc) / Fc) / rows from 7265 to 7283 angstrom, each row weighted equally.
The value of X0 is 0.10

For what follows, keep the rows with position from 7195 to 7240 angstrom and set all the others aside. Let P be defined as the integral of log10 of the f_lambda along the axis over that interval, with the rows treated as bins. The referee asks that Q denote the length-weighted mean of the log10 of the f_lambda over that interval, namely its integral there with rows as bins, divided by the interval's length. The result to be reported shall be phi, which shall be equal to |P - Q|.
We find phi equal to 54.7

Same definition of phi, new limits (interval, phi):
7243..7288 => 54.7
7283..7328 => 54.9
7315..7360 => 54.9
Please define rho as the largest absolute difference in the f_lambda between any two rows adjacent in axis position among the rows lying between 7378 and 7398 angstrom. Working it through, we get 0.60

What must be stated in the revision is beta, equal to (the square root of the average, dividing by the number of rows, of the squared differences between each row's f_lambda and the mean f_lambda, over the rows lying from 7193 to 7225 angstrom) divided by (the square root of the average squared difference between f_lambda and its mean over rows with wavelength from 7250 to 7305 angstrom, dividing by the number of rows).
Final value 1.16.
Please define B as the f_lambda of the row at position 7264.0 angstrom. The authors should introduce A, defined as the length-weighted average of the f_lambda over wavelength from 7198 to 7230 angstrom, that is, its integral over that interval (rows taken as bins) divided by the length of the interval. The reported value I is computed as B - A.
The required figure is -0.7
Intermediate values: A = 17.8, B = 17.1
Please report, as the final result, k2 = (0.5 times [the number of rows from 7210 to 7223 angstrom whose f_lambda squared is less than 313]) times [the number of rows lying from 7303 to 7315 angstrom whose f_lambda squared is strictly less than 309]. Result 1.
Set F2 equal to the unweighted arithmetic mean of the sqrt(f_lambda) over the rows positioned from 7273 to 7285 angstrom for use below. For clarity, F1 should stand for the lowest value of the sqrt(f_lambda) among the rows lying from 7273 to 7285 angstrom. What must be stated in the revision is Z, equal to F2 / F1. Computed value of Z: 1.02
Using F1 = 4.16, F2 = 4.23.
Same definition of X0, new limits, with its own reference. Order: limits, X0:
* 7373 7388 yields 0.15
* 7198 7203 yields 0.03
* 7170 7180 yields -0.04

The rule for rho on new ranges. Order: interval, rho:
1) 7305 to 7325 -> 0.30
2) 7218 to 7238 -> 0.70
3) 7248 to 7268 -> 0.60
